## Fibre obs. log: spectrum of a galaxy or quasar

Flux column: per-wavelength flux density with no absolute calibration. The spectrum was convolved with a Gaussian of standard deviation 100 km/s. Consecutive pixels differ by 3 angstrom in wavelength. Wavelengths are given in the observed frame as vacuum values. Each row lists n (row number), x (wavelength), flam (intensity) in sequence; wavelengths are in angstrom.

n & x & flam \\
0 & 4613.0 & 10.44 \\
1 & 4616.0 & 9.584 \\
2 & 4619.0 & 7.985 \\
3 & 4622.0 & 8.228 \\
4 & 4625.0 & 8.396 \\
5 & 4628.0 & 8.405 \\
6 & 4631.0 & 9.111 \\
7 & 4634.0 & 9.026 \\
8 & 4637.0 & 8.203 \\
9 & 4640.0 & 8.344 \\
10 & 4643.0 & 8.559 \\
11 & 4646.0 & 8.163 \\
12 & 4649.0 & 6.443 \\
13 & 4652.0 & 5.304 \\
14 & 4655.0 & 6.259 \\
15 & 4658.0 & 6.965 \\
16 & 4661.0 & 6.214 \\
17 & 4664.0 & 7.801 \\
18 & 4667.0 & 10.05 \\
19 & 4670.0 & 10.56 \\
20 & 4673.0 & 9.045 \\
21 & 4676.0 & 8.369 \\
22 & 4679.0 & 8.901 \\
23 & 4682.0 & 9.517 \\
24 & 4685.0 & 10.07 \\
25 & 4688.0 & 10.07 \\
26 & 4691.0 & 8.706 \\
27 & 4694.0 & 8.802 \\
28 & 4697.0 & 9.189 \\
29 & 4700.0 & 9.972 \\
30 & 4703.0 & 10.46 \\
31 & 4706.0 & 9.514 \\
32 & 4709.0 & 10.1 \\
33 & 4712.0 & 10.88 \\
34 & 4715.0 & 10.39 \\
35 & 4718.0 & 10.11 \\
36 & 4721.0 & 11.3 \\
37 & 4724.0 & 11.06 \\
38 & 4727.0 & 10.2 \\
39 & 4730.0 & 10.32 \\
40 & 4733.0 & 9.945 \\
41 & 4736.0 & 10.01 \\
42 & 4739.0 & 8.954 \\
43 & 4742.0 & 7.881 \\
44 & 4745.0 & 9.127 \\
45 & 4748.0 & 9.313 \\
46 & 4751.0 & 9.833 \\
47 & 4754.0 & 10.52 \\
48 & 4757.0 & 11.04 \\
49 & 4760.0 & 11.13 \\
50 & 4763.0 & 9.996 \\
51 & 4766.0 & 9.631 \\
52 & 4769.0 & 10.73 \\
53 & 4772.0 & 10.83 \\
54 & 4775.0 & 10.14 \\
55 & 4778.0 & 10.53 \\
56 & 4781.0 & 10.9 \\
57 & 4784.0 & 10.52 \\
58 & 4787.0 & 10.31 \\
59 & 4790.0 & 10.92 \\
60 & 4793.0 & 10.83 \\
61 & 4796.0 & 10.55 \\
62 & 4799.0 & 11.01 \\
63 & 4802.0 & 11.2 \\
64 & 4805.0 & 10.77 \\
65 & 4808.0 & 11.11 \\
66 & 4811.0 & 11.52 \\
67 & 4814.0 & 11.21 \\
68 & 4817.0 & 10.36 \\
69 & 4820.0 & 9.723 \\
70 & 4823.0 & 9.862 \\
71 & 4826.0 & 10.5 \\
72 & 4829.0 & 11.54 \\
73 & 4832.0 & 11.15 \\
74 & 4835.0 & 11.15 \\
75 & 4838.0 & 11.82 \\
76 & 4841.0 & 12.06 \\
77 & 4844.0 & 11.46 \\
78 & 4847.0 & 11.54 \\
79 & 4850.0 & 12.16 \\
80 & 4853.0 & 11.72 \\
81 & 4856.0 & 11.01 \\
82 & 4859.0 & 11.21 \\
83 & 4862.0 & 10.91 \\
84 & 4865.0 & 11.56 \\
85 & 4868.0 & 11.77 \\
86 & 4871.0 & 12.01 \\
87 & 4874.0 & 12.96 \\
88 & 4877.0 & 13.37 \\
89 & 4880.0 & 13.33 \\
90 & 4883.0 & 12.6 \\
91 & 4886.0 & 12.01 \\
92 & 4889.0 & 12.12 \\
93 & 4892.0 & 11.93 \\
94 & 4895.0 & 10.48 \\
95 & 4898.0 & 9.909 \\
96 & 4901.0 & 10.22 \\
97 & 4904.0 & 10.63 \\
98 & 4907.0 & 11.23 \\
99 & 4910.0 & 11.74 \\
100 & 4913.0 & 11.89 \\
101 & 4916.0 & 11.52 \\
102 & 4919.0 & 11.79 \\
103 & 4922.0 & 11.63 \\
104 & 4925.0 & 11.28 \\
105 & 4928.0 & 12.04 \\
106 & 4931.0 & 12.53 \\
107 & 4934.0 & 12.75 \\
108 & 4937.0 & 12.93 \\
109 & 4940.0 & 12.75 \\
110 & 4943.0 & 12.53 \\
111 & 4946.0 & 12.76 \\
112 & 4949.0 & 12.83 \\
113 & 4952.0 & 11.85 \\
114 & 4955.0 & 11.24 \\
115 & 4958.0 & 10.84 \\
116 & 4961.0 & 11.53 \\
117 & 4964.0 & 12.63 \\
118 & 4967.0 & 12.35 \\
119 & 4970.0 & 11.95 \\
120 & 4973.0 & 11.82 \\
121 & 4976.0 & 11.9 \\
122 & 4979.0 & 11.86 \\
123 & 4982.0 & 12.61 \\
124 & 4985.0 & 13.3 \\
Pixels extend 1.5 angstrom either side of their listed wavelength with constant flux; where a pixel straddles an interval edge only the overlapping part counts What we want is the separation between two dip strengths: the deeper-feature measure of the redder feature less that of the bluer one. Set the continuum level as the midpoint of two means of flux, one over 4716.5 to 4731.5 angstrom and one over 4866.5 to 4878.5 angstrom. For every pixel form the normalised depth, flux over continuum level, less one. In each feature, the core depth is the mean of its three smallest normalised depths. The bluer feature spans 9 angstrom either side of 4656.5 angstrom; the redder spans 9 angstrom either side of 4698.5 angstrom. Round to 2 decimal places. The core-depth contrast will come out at 0.26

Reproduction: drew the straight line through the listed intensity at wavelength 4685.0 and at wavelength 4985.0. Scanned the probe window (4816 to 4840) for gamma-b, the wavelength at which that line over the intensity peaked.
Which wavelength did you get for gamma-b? 4820.0 angstrom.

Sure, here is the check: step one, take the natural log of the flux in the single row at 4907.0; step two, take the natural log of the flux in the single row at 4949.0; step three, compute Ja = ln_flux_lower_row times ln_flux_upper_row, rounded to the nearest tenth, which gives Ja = 6.2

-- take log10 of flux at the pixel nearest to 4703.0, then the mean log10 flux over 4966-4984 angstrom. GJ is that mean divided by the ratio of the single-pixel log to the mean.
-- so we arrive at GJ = 1.15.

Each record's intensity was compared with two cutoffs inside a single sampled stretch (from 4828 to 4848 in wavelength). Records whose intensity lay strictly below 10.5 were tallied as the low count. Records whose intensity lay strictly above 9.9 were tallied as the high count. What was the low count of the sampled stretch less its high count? -7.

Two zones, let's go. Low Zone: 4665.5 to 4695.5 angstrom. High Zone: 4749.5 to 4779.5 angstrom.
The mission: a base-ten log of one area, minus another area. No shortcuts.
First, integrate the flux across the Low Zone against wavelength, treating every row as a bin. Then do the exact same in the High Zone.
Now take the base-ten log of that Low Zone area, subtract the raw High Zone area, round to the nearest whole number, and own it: -311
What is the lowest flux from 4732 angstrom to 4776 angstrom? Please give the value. 7.881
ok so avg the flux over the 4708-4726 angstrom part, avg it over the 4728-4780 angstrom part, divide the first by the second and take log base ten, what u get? 0.027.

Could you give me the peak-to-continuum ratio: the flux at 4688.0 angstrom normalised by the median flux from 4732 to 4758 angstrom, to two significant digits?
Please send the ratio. 1.0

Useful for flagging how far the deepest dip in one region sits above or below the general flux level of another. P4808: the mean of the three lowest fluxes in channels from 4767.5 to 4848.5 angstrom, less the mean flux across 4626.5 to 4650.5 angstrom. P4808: 1.6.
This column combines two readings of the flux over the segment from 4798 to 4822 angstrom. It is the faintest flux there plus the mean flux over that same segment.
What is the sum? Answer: 21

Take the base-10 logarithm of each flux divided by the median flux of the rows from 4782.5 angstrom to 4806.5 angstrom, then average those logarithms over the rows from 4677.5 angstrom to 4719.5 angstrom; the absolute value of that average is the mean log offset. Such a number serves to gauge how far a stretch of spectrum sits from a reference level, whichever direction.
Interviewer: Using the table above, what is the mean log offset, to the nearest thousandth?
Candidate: 0.045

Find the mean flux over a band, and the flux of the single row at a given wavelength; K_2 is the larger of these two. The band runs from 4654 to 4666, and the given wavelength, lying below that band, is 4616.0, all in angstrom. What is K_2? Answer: 9.6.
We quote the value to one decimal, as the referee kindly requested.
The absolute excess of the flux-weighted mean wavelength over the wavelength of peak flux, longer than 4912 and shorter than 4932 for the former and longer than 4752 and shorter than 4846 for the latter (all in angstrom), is 81.1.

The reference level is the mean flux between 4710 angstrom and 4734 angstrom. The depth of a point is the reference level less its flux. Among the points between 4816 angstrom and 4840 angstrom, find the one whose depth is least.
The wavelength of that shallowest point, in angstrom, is 4838.0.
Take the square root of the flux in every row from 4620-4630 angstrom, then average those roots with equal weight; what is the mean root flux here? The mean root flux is 2.89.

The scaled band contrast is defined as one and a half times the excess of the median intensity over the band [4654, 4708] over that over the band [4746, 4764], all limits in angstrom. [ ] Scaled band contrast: -1.7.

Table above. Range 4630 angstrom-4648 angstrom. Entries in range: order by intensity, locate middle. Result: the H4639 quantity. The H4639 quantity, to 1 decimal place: 8.5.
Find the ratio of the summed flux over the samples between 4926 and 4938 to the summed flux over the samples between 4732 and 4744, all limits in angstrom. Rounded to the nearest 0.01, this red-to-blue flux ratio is 1.37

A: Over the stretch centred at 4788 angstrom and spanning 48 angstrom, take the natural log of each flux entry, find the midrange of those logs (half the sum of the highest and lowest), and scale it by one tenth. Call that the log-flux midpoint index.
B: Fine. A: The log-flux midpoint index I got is 0.235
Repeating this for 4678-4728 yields 0.229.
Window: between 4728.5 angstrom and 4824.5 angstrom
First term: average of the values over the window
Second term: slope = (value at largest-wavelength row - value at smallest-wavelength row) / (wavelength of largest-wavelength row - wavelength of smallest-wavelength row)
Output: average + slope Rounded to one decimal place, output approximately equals 10.3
